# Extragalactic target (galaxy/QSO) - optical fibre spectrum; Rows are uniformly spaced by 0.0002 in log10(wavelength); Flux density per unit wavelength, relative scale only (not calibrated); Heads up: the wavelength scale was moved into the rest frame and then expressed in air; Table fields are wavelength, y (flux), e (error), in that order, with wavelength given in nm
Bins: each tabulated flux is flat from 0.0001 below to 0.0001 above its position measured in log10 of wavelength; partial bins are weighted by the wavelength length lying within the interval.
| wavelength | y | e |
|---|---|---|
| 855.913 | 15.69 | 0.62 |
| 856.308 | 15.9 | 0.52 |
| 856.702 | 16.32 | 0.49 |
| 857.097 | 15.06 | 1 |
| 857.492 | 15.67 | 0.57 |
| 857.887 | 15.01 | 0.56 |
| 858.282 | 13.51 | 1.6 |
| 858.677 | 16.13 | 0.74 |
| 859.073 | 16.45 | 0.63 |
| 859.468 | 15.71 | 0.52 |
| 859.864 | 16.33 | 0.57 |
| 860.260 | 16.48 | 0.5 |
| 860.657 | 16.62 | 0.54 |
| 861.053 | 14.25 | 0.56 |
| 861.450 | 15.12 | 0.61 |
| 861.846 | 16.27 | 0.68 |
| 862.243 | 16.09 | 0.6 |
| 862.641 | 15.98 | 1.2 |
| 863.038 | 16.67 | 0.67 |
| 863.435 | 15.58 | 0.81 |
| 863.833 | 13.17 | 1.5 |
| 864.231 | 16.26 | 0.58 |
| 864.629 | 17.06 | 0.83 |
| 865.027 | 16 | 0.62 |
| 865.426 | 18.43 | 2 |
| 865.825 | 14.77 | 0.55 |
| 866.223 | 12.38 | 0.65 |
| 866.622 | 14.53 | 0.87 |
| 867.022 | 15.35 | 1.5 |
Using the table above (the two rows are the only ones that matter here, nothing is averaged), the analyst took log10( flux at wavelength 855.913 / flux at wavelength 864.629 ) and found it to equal -0.036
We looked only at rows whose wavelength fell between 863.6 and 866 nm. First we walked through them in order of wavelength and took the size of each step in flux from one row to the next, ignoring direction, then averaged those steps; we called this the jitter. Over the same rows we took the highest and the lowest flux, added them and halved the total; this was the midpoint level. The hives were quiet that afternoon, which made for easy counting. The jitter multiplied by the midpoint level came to 35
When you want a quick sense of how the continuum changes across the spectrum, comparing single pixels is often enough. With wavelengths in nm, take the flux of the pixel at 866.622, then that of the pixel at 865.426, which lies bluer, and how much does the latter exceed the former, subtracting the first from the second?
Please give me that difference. 3.9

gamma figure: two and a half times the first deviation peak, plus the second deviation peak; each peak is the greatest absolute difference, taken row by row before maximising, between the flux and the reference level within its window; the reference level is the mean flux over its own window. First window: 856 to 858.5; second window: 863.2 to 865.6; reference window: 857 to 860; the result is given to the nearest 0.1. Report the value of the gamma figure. 7.9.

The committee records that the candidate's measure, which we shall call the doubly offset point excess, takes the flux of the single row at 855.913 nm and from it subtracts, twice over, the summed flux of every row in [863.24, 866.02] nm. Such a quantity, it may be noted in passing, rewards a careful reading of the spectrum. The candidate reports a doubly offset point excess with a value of -207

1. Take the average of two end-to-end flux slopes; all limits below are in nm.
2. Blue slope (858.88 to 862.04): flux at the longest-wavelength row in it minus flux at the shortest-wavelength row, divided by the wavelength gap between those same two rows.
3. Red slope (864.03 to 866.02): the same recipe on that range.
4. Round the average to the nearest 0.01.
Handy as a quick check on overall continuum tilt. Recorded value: -0.50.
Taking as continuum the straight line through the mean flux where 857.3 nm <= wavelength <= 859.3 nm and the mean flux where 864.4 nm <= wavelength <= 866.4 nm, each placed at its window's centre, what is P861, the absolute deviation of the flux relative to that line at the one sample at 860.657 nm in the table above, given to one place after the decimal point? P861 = 1.1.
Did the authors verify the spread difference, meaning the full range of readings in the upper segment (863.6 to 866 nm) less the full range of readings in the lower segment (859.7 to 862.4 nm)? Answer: 2.9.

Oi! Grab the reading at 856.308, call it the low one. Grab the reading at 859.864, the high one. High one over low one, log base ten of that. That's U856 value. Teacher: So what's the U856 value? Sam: 0.01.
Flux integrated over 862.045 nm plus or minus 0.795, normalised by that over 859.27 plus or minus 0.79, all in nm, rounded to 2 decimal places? 0.99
